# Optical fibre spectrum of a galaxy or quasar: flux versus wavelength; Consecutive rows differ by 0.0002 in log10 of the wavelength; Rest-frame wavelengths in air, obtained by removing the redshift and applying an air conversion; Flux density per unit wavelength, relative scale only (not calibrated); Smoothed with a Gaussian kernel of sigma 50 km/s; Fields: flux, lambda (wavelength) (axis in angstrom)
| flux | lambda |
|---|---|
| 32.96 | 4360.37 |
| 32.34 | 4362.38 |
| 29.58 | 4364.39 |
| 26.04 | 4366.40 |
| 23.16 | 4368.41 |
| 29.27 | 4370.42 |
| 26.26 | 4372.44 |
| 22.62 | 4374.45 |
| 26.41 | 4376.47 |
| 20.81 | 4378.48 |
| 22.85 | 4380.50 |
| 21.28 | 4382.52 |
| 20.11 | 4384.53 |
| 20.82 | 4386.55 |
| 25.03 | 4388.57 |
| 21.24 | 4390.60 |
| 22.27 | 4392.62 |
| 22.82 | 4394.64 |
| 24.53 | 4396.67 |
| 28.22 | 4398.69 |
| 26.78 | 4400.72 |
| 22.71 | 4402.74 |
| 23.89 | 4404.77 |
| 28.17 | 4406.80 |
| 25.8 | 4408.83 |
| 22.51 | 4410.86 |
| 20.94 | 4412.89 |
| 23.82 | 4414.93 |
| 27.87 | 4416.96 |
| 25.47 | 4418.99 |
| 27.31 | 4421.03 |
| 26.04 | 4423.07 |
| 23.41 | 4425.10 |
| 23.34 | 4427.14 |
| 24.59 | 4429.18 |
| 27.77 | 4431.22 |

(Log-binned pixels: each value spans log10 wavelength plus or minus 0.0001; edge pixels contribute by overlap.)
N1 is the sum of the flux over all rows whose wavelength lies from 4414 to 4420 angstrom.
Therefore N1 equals 77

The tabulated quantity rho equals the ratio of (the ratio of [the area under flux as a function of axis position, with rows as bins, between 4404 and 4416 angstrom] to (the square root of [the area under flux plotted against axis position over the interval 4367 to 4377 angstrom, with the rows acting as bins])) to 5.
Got 3.6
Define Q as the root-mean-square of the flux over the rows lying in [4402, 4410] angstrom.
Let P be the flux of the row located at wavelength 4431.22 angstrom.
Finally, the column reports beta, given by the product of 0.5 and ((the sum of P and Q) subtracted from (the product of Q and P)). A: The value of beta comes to 324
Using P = 27.77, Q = 25.2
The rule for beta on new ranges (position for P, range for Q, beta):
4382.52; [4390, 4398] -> 220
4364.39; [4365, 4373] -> 361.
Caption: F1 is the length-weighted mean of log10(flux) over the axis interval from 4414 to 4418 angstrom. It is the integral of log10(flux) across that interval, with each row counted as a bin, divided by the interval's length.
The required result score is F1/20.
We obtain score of 0.0707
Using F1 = 1.41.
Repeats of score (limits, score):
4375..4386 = 0.0673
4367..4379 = 0.0697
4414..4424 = 0.0708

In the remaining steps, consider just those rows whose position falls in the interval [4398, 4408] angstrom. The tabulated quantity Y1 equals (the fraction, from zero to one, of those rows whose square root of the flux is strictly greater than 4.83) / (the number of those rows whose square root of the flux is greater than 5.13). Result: 0.267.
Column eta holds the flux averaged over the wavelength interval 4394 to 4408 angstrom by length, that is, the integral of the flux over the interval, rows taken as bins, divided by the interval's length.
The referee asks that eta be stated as 25.4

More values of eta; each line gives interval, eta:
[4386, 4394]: 22.4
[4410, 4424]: 24.9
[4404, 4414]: 24.3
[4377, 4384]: 21.9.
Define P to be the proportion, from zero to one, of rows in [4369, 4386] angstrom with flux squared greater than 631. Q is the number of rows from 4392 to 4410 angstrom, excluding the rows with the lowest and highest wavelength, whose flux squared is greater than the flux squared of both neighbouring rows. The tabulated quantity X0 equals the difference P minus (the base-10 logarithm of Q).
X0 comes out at 0.07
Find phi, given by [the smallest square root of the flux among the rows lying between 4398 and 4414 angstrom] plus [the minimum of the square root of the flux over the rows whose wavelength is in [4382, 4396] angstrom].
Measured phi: 9.06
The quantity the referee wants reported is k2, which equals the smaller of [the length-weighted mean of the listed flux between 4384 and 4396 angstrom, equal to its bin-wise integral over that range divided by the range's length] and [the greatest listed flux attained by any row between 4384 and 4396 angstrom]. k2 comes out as 22.2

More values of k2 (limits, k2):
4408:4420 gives 24.4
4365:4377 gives 25.7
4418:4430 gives 25.0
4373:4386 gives 22.4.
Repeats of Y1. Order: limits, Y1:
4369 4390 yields 0.200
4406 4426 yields 0.267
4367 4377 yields 0.300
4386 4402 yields 0.250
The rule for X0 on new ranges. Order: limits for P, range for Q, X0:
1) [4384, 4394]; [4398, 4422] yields -0.30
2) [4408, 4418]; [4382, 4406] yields 0.10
